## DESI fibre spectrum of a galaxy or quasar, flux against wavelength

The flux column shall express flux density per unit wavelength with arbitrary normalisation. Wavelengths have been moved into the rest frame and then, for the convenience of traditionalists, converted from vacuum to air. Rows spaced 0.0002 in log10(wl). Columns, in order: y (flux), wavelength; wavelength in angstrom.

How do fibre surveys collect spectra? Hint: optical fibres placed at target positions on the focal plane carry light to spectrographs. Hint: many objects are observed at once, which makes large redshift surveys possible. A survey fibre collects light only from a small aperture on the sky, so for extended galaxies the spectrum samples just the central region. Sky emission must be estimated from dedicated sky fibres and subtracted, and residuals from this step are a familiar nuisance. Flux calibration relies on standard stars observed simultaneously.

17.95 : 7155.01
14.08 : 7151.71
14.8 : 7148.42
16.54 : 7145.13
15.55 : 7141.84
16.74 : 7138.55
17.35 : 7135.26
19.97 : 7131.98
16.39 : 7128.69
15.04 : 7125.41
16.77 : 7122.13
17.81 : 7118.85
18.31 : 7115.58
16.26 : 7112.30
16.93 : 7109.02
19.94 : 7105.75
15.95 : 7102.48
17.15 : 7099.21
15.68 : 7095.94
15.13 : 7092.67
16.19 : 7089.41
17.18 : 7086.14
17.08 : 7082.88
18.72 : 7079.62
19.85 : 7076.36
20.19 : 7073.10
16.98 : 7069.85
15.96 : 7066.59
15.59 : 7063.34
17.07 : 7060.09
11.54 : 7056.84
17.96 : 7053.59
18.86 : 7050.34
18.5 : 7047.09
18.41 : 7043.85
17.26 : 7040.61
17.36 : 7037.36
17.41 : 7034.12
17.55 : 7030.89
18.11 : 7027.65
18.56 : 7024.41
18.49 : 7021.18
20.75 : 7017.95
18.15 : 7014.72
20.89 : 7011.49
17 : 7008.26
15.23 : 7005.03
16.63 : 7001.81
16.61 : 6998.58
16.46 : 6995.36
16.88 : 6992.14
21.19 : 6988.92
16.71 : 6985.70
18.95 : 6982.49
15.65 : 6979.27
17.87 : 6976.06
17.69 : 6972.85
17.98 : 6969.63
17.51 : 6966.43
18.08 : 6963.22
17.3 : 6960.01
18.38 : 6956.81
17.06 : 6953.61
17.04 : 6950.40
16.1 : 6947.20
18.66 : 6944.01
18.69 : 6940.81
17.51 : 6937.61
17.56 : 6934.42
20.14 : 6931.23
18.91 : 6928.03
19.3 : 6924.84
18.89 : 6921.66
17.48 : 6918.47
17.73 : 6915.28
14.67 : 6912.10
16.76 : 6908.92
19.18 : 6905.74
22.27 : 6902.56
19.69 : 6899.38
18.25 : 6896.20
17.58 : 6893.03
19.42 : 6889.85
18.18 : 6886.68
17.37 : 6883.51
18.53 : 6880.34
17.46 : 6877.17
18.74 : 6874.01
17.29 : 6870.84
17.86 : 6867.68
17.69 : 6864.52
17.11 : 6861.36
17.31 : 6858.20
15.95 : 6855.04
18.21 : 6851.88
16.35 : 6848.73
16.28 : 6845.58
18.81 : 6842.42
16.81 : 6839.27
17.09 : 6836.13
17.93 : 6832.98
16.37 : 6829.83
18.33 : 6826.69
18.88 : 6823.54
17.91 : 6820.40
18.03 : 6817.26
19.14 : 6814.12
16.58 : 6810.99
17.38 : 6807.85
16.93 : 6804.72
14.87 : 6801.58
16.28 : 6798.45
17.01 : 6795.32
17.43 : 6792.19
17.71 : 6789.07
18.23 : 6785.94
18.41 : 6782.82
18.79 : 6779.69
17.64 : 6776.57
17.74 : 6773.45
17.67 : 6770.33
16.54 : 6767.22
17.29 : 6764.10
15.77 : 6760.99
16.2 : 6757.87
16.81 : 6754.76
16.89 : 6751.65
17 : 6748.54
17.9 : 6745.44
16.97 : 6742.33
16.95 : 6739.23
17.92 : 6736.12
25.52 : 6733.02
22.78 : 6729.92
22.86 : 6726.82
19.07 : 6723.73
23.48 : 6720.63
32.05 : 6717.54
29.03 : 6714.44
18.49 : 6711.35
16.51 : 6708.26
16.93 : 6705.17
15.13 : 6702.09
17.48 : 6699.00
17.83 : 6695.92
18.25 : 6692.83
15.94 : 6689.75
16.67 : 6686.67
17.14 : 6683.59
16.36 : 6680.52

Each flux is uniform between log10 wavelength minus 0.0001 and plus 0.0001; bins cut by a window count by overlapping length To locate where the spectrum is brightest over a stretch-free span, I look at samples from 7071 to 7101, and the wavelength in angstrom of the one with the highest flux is 7073.10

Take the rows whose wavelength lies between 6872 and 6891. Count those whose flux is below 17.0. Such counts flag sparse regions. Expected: 0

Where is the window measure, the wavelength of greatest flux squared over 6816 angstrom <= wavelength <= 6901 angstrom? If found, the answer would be 6899.38 angstrom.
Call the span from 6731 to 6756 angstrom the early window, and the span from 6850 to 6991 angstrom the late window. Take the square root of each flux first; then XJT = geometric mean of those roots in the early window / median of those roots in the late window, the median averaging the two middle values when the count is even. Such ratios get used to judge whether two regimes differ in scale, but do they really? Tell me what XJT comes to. 1.01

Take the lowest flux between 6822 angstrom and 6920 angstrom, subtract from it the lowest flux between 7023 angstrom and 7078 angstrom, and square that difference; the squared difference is 10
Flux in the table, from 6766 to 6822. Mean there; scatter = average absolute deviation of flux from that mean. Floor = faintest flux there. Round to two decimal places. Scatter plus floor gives 15.61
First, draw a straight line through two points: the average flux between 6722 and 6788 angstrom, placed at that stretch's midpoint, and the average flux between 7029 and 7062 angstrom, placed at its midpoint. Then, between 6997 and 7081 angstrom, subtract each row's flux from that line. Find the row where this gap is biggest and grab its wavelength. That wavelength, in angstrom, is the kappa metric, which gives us 7056.84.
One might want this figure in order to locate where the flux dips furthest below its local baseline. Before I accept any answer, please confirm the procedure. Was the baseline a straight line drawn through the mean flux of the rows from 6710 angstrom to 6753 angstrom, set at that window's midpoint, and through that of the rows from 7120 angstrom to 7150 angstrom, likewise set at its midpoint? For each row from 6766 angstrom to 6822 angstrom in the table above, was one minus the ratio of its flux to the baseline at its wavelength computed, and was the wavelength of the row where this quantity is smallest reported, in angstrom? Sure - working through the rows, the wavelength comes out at 6814.12 angstrom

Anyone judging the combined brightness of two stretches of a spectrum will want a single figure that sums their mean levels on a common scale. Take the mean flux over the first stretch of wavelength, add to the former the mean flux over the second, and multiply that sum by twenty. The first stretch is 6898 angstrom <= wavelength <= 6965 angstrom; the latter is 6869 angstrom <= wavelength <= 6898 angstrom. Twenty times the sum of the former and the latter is 725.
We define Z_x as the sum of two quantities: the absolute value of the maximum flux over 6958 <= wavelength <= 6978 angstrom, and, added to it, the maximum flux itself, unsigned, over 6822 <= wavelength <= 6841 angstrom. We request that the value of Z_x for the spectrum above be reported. 37.0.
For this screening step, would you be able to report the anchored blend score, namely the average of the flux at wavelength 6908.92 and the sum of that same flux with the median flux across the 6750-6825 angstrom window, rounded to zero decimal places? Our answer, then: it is 25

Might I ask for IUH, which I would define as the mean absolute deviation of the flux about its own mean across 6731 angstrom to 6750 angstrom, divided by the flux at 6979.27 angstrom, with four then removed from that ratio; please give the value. -3.85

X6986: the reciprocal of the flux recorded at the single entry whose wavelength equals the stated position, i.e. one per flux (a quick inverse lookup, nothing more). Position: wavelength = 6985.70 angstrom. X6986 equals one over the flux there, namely 0.0598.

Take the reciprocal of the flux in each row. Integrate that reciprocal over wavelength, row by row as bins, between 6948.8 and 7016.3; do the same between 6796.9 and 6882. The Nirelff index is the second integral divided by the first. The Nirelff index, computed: 1.3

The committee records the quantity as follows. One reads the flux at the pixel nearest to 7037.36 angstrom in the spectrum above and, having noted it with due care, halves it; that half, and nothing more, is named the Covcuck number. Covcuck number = 8.68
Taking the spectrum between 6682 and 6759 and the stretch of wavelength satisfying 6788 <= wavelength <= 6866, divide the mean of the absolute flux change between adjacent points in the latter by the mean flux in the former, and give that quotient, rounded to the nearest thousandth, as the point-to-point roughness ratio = 0.058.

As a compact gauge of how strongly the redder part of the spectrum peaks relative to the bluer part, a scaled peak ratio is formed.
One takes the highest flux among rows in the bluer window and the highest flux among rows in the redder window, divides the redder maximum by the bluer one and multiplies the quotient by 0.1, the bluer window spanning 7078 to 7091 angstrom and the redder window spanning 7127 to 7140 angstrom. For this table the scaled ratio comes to 0.107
